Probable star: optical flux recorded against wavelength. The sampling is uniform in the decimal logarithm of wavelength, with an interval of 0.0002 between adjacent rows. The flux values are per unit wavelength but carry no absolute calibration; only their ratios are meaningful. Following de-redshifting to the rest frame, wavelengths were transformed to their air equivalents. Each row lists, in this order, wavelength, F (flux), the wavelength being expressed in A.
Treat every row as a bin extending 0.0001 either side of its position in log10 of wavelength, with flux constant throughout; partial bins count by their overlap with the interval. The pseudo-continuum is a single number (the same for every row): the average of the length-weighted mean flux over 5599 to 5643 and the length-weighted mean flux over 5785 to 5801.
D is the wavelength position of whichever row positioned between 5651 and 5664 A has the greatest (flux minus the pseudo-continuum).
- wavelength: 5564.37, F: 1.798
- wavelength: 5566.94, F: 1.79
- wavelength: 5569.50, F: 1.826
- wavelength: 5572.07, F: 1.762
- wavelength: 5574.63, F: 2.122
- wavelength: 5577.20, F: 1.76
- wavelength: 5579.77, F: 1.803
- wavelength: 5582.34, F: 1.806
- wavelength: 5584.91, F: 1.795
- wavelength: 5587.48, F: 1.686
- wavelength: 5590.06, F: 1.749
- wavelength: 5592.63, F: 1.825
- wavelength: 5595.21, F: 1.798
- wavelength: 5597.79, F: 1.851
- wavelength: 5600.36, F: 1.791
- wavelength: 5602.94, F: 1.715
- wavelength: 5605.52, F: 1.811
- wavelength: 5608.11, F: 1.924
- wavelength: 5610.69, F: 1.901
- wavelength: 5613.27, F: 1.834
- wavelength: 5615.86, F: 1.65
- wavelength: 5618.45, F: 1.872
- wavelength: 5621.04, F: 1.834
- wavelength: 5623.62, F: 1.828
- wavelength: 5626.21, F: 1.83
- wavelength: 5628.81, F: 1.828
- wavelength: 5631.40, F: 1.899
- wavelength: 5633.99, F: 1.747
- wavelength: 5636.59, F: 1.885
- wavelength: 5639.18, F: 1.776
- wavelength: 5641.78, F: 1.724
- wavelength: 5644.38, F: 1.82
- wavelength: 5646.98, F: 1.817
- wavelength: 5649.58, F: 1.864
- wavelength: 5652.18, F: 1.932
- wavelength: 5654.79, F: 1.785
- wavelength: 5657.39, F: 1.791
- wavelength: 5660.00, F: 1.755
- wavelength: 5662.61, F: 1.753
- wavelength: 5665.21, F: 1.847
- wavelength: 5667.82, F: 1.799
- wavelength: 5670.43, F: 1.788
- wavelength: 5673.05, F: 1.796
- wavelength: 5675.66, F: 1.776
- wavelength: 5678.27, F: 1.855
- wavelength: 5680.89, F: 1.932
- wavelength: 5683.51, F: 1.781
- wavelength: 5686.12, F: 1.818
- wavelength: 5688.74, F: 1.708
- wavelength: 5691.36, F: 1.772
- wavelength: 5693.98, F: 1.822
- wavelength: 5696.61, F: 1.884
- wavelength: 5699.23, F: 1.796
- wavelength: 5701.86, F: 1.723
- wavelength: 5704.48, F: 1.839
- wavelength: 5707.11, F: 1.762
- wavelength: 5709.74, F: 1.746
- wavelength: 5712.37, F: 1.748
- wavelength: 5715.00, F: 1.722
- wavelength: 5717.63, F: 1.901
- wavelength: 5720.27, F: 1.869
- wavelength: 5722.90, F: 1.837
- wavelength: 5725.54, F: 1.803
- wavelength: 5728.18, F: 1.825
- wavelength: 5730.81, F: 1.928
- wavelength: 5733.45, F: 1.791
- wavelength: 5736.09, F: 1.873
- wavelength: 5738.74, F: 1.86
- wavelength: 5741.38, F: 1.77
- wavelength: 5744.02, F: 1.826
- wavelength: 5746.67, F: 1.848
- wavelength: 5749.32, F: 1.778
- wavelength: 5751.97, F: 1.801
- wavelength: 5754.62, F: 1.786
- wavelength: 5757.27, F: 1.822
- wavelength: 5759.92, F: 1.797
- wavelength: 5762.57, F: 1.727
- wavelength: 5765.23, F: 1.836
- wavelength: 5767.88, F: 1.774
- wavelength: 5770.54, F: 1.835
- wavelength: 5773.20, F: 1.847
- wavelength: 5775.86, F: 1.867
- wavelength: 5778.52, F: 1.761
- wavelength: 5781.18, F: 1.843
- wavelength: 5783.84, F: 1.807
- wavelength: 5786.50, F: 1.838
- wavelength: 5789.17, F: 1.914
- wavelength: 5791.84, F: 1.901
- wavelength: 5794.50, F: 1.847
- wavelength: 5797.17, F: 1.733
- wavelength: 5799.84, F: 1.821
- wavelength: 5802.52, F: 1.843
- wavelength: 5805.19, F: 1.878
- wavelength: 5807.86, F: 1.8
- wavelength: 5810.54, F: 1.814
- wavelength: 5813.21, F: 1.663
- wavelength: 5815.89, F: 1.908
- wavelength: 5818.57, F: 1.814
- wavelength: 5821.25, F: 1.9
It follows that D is 5652.18 A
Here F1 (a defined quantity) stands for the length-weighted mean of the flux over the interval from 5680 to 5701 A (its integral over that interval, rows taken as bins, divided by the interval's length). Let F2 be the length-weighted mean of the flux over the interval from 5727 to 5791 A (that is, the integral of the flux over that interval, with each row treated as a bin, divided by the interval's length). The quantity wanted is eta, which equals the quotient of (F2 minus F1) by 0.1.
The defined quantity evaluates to 0.14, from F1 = 1.81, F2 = 1.824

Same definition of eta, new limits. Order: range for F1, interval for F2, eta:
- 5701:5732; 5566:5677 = 0.03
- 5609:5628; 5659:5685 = -0.14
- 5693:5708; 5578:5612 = -0.01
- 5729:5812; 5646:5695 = -0.15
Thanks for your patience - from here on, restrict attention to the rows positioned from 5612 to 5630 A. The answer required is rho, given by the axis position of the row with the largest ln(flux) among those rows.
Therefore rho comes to 5618.45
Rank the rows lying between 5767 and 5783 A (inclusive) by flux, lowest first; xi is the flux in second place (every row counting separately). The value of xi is 1.774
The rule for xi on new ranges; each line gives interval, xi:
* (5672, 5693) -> 1.772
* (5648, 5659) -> 1.791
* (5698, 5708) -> 1.762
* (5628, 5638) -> 1.828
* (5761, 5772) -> 1.774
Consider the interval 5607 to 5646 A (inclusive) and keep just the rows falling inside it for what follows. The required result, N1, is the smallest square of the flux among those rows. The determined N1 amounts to 2.72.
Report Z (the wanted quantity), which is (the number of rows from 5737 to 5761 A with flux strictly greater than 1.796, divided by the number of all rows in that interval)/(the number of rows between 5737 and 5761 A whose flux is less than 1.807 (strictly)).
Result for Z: 0.13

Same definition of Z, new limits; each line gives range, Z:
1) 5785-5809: 0.44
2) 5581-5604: 0.06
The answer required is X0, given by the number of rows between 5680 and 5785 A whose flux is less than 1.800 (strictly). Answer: 17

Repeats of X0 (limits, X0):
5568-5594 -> 5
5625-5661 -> 6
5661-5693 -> 8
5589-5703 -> 21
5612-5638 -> 2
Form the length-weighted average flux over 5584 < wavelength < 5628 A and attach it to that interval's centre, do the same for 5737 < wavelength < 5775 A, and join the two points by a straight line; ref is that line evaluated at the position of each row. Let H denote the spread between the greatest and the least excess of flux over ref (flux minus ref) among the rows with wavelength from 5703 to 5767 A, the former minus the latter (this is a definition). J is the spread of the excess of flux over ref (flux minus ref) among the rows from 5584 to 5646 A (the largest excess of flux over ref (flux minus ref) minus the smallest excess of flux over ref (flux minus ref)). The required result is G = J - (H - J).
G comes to 0.34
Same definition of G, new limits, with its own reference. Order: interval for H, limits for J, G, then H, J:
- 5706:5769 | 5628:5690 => 0.24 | 0.206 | 0.225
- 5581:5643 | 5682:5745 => 0.16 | 0.274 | 0.219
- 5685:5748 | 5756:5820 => 0.28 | 0.219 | 0.251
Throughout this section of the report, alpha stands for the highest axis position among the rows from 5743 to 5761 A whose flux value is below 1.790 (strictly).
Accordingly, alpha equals 5754.62 A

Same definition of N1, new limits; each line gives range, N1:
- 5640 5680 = 2.97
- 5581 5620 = 2.72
